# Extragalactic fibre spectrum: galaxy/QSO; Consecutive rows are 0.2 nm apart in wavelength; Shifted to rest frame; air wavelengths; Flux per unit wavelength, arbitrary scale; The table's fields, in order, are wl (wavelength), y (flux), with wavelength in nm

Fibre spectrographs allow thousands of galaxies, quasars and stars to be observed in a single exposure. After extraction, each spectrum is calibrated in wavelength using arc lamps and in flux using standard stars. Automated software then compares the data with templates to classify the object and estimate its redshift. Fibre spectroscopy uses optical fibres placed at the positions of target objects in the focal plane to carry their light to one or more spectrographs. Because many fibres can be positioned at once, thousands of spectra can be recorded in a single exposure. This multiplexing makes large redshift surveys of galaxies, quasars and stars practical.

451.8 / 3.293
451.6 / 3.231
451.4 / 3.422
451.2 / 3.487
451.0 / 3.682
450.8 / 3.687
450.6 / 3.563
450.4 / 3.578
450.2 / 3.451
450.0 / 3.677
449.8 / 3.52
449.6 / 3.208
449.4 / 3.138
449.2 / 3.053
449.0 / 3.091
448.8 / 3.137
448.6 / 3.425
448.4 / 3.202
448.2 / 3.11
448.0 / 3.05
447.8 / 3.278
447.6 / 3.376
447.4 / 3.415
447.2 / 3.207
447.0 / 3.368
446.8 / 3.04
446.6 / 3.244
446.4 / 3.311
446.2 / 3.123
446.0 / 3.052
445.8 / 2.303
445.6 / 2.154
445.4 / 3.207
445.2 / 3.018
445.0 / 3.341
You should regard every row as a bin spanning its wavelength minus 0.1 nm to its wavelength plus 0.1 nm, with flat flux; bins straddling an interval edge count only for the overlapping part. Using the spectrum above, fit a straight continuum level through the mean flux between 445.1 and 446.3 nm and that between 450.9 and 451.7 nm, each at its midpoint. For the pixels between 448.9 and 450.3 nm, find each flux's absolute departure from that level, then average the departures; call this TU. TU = 0.16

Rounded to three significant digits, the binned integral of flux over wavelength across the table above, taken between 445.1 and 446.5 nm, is 4.03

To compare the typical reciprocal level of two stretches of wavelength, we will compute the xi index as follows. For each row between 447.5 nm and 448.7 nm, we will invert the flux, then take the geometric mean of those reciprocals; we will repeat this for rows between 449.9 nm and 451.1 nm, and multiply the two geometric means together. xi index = 0.086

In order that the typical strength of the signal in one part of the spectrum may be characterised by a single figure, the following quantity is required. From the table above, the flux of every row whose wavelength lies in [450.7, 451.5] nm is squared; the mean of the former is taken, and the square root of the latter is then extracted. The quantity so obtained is 3.57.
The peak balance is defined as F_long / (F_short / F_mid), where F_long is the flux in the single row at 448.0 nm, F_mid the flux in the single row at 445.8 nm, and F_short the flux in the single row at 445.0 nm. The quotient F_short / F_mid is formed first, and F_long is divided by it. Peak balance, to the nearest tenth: 2.1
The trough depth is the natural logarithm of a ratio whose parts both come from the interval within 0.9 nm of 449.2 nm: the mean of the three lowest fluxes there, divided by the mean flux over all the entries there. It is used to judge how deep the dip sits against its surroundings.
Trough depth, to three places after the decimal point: -0.056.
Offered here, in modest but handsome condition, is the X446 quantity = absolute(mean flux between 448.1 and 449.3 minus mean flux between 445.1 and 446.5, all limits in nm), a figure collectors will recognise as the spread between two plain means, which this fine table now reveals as 0.29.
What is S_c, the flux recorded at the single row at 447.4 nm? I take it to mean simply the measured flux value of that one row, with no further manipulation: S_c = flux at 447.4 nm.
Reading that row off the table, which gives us 3.415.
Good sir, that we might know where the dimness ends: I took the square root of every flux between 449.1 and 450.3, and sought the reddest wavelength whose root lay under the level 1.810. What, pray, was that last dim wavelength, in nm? 449.6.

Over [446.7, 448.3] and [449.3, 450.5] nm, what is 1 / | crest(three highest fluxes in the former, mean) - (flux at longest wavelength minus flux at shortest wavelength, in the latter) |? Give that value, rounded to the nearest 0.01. 0.34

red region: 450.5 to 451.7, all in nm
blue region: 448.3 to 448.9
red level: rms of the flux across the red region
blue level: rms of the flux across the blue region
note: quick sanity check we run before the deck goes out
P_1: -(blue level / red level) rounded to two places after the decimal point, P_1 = -0.93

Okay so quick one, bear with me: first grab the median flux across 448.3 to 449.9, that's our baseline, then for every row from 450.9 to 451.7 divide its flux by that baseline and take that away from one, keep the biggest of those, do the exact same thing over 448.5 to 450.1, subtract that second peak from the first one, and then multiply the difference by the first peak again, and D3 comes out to 0.001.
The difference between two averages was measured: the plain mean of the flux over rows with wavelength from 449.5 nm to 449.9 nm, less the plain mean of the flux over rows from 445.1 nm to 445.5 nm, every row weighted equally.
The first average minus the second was 0.3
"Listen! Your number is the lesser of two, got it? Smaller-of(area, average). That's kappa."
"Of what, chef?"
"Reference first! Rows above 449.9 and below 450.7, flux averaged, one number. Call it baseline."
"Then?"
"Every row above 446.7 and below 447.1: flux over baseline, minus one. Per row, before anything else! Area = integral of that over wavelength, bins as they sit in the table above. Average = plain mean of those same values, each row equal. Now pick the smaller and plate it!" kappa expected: -0.10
